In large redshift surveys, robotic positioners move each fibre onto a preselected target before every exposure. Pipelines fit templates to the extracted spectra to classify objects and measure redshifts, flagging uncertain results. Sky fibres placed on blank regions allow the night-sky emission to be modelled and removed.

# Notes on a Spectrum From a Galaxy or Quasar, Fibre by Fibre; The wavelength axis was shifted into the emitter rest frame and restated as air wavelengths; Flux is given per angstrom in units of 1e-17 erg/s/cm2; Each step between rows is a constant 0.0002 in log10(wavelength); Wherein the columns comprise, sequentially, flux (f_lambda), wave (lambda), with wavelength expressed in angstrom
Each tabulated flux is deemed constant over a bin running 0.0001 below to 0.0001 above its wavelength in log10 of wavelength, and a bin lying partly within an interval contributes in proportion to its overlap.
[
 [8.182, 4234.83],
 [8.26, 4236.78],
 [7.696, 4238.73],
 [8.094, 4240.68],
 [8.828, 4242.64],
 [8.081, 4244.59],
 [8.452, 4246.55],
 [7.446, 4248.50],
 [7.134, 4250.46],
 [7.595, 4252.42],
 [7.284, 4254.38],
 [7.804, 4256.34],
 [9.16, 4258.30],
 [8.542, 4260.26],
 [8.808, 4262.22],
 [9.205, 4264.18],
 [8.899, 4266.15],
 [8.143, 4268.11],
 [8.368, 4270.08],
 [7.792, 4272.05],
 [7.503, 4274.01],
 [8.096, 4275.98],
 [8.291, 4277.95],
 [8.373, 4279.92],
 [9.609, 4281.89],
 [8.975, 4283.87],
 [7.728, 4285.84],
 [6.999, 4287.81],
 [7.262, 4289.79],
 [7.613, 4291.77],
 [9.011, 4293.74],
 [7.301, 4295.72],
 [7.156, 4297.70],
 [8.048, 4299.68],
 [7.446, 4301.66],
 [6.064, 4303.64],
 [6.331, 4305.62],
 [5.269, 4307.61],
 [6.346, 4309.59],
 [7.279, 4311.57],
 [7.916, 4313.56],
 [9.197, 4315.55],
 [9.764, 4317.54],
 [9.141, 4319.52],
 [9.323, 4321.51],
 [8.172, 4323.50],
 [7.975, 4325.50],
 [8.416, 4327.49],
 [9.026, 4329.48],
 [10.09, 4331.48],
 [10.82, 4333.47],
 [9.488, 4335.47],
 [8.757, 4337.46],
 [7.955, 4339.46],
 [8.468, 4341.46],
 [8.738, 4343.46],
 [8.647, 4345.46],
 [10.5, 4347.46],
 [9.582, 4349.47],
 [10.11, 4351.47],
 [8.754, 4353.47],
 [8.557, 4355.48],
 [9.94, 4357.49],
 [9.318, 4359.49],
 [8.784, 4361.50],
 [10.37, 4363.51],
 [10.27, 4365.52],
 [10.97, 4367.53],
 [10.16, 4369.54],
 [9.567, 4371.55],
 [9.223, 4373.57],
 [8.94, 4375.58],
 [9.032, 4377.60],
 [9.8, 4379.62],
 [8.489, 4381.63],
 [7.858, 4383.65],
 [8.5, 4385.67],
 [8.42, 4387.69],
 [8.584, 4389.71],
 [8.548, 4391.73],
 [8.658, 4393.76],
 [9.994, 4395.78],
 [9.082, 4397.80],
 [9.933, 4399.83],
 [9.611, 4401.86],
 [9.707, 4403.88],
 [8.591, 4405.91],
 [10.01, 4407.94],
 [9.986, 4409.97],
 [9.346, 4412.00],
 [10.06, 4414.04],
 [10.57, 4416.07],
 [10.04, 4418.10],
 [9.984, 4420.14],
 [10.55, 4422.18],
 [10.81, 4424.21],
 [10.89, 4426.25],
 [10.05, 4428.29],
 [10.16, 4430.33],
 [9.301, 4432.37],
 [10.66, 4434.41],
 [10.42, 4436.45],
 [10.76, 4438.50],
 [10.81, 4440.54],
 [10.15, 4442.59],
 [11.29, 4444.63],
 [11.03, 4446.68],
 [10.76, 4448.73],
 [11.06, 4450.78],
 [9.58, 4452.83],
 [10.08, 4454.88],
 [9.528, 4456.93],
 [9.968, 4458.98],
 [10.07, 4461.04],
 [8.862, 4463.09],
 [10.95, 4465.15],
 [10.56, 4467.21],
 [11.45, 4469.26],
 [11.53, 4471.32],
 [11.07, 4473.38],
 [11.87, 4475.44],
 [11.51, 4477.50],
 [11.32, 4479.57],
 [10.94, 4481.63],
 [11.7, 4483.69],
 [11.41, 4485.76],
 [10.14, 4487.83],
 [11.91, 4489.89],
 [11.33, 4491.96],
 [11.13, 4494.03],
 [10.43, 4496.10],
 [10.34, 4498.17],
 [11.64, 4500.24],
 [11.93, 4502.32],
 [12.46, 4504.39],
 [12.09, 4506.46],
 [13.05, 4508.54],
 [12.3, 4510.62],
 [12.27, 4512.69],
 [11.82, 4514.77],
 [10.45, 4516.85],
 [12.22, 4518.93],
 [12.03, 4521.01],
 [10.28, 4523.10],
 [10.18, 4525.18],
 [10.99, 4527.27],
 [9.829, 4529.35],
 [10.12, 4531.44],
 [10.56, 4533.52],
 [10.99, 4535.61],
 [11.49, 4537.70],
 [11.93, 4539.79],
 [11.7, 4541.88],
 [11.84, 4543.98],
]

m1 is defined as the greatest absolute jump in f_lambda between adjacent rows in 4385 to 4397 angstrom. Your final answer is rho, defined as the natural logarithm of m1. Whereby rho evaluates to 0.29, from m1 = 1.34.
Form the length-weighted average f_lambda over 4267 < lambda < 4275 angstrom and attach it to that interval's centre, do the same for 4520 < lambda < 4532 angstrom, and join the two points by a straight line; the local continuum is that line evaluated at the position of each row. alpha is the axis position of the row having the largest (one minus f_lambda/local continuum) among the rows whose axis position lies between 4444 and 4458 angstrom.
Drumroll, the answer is 4456.93 angstrom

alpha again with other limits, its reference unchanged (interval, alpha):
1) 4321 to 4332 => 4325.50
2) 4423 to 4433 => 4432.37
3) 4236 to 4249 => 4248.50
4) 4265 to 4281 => 4274.01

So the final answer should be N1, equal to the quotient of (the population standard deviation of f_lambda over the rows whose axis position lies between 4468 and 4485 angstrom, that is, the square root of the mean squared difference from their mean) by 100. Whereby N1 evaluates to 0.003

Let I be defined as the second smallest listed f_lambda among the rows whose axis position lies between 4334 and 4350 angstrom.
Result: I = 8.468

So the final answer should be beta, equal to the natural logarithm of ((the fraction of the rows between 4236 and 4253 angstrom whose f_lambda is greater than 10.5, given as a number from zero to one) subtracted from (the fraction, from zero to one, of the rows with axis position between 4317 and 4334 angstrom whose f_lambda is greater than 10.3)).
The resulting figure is -2.20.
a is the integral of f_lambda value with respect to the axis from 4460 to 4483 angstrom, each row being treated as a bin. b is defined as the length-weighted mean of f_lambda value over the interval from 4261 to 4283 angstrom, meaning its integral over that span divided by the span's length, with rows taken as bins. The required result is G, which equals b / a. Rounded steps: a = 251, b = 8.5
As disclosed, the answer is 0.034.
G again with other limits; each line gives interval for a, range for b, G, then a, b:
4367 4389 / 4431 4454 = 0.052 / 201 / 10.5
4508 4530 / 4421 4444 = 0.042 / 251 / 10.4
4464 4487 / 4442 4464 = 0.039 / 259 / 10.2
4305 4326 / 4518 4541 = 0.066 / 166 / 11.0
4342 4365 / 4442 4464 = 0.047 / 216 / 10.2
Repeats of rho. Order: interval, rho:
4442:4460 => 0.39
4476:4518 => 0.57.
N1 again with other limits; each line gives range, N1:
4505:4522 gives 0.007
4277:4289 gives 0.008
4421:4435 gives 0.005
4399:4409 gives 0.005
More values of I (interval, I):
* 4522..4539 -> 10.12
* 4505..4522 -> 11.82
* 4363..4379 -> 9.032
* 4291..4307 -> 6.331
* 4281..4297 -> 7.262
